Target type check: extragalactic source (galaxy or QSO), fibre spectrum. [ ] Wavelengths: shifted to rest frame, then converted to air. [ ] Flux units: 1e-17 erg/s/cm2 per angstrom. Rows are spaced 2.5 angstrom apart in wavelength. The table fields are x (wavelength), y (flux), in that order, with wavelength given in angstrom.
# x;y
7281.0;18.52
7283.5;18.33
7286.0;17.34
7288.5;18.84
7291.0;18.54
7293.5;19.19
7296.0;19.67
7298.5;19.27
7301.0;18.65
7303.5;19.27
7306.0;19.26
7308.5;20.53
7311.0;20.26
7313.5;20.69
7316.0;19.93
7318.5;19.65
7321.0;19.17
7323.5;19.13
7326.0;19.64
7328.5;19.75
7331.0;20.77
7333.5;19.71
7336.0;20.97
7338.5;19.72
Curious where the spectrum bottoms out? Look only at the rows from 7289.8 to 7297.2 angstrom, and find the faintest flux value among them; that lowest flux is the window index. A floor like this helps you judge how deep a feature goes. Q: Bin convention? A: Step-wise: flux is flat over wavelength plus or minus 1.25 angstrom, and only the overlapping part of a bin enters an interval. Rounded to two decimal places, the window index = 18.54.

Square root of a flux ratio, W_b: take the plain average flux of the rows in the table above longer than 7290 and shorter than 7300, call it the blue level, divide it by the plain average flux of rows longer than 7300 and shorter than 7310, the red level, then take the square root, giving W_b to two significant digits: 0.99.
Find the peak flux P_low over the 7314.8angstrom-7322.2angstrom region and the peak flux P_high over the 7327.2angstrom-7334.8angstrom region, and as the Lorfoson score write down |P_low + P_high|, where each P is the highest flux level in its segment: 40.7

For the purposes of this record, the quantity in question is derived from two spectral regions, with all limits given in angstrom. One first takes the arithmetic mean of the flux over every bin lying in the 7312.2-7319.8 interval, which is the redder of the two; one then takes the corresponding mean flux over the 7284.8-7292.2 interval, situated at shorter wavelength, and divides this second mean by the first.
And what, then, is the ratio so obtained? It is 0.91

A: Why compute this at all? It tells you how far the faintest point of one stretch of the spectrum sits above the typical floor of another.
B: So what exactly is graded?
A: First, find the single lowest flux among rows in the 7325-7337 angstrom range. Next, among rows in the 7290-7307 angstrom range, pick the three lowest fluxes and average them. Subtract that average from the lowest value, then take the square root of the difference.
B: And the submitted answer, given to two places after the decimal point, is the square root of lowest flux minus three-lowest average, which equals 0.92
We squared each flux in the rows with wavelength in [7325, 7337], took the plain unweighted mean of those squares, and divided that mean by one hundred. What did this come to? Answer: 4.1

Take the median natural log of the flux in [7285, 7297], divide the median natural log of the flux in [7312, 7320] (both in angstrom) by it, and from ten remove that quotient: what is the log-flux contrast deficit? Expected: 8.98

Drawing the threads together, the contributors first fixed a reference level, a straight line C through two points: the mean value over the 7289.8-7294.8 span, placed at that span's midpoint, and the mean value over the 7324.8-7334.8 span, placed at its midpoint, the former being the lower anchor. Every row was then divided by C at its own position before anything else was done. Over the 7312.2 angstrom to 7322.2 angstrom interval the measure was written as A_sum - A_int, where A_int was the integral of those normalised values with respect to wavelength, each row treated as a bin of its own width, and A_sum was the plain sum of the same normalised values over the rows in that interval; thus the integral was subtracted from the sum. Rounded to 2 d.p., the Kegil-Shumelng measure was -6.08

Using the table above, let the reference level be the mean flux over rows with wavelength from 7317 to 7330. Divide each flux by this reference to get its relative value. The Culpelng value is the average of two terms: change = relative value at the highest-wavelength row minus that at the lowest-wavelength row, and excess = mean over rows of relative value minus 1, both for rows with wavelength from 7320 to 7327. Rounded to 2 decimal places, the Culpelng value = 0.01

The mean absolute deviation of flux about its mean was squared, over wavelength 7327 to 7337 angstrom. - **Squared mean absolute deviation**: 0.32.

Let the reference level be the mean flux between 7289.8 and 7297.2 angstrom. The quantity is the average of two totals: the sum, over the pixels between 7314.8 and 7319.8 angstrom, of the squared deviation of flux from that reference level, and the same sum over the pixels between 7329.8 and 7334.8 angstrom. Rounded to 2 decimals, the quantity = 1.96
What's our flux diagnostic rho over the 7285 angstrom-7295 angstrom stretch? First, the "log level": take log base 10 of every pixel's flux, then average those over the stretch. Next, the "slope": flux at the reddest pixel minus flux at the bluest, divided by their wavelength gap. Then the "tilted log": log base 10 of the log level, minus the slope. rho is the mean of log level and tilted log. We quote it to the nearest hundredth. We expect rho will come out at 0.56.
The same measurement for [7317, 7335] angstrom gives 0.70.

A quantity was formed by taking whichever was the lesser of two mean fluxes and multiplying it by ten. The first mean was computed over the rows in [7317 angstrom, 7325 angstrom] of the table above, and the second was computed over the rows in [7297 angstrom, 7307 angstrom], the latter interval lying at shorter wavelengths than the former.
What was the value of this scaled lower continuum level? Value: 191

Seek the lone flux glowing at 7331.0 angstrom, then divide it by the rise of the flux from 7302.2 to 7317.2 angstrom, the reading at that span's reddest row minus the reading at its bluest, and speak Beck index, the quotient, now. 31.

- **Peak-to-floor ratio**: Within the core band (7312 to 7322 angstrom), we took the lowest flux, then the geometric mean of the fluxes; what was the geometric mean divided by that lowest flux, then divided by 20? 0.0518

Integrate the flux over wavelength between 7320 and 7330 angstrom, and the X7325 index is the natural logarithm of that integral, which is 5.27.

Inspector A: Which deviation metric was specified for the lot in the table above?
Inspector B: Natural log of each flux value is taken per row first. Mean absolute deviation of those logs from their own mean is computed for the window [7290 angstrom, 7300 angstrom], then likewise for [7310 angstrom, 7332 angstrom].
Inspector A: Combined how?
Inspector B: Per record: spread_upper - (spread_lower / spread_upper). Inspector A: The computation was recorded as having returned -0.68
